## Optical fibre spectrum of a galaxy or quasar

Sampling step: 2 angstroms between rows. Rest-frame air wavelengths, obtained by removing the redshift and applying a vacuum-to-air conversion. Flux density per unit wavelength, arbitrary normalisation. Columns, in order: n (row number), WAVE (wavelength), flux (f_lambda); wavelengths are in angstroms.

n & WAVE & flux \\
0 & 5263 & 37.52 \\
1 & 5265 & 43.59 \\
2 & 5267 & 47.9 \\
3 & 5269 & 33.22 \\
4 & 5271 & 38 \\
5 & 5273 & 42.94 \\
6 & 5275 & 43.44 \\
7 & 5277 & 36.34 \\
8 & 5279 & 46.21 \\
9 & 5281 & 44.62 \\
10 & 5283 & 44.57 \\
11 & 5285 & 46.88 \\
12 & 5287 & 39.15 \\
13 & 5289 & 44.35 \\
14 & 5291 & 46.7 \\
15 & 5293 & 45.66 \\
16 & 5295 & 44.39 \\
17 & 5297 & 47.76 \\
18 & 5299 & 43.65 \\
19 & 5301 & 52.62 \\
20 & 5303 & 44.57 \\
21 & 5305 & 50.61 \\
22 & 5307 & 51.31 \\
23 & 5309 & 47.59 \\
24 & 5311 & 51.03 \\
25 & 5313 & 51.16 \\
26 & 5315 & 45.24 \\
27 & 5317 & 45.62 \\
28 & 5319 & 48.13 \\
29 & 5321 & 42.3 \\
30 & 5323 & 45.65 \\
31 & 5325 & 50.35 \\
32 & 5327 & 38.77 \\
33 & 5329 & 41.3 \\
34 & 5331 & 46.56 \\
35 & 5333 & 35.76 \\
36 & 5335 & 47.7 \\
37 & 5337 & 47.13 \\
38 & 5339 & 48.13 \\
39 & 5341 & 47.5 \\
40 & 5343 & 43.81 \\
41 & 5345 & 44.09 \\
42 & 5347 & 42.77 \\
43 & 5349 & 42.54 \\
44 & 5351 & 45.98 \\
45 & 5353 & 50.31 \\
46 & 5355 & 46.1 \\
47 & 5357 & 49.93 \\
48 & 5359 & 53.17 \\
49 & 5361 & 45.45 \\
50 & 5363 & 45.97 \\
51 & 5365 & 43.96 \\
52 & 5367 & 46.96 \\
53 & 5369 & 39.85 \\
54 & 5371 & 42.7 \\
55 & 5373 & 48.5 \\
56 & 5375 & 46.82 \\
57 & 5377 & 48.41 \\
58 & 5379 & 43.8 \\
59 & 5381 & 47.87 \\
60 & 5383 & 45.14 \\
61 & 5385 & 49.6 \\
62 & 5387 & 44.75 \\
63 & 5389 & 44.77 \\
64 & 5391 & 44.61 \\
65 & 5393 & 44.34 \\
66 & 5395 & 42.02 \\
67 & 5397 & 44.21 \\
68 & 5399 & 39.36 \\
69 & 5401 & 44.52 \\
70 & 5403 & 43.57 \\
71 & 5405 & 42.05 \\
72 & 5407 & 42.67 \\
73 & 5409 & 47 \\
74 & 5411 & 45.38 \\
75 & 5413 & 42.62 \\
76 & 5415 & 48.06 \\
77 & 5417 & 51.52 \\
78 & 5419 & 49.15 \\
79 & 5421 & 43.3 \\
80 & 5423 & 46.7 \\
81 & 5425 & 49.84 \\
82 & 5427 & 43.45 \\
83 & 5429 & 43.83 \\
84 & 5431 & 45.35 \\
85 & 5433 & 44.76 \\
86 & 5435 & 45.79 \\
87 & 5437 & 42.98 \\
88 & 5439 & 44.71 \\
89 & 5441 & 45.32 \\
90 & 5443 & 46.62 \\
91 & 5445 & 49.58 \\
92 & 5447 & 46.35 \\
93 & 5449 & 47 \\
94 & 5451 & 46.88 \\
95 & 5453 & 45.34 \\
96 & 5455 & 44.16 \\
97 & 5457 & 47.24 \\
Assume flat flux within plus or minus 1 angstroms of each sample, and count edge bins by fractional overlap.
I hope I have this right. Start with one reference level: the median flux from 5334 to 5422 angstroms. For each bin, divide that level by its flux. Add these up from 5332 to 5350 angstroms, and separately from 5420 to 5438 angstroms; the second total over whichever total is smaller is 1.00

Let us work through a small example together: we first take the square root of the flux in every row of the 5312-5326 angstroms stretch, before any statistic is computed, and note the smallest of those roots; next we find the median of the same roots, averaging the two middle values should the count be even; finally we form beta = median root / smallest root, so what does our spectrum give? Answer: 1.04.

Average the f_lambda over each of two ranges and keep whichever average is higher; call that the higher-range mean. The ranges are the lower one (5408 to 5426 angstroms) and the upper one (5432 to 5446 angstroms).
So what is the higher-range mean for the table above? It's 47.1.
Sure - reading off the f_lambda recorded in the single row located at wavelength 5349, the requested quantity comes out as 42.54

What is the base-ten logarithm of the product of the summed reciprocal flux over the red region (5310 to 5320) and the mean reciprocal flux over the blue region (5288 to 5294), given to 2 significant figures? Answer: -2.6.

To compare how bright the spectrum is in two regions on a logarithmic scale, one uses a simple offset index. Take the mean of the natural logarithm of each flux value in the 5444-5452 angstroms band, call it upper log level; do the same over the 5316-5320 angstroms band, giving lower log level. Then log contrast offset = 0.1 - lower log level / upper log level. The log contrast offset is -0.897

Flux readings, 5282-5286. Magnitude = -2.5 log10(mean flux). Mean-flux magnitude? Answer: -4.15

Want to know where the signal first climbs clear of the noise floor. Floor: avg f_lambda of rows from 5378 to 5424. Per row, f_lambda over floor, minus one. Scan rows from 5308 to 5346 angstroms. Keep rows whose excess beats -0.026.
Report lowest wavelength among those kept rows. 5309 angstroms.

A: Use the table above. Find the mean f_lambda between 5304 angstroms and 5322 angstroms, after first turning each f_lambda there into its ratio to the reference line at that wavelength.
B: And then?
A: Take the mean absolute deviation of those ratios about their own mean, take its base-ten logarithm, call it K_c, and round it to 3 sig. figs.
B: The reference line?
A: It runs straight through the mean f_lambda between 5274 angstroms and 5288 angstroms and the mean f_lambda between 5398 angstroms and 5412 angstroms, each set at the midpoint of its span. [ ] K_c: -1.22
